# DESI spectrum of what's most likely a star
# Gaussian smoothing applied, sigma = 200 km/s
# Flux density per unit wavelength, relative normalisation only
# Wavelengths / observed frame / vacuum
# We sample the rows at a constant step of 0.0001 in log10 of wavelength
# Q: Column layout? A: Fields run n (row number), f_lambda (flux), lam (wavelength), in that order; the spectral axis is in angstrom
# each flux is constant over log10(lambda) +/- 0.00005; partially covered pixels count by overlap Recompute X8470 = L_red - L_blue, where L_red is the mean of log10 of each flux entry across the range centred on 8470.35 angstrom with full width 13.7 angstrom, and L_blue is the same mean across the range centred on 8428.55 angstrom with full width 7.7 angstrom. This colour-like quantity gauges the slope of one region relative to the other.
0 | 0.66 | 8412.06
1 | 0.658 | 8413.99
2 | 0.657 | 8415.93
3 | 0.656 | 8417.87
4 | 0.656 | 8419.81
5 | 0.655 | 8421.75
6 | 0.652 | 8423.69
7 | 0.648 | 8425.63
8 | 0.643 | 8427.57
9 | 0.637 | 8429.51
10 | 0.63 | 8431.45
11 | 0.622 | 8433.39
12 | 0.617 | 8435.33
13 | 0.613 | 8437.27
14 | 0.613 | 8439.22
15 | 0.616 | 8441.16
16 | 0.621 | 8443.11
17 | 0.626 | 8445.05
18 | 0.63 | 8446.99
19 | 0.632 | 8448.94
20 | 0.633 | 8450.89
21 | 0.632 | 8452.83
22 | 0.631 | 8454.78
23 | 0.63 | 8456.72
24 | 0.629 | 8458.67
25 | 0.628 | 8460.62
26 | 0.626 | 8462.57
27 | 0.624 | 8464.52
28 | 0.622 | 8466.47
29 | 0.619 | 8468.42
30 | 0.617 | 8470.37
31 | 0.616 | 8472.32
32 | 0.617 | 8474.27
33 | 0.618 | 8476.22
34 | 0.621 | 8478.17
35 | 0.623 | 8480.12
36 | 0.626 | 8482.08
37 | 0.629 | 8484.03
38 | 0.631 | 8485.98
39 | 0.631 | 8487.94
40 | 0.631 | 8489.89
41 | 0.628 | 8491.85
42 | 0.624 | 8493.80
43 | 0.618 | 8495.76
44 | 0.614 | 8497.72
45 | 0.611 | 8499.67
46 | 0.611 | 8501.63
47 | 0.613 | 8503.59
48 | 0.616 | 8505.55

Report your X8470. -0.014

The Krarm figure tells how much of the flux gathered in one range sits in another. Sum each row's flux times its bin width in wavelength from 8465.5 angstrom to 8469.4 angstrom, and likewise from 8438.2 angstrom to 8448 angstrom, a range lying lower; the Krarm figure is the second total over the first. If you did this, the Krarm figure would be 2.5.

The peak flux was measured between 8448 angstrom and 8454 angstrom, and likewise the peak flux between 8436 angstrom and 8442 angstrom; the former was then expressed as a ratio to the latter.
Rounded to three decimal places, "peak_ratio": 1.028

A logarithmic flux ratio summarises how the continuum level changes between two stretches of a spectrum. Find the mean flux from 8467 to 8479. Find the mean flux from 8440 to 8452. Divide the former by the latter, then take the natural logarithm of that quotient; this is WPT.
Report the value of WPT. -0.013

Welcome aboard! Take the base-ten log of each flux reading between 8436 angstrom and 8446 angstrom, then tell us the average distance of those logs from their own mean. 0.0032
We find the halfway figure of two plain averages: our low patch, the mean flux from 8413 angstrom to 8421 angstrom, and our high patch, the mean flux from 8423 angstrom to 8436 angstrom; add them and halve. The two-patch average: 0.646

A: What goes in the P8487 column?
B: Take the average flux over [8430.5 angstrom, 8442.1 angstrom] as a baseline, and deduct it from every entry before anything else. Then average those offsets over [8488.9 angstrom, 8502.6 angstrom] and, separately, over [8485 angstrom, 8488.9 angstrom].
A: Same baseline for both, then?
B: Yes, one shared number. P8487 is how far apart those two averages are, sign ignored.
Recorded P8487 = 0.011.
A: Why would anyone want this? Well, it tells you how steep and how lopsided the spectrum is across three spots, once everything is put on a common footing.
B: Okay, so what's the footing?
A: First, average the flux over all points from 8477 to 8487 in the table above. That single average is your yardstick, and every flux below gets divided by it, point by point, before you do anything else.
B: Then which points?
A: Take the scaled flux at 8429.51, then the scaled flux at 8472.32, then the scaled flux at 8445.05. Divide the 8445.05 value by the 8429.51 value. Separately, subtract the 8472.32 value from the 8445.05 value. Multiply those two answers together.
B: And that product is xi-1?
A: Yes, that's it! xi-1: 0.016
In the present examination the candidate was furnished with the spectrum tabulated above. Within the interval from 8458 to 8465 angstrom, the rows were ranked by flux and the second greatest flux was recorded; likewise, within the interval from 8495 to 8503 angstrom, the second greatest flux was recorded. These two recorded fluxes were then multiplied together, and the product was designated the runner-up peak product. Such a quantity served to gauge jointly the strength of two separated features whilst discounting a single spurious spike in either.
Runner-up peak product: 0.386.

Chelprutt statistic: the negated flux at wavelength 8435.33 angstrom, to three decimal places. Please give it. -0.617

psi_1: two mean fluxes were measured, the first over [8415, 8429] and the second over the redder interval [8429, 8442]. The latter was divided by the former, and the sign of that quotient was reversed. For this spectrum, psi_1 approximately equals -0.95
